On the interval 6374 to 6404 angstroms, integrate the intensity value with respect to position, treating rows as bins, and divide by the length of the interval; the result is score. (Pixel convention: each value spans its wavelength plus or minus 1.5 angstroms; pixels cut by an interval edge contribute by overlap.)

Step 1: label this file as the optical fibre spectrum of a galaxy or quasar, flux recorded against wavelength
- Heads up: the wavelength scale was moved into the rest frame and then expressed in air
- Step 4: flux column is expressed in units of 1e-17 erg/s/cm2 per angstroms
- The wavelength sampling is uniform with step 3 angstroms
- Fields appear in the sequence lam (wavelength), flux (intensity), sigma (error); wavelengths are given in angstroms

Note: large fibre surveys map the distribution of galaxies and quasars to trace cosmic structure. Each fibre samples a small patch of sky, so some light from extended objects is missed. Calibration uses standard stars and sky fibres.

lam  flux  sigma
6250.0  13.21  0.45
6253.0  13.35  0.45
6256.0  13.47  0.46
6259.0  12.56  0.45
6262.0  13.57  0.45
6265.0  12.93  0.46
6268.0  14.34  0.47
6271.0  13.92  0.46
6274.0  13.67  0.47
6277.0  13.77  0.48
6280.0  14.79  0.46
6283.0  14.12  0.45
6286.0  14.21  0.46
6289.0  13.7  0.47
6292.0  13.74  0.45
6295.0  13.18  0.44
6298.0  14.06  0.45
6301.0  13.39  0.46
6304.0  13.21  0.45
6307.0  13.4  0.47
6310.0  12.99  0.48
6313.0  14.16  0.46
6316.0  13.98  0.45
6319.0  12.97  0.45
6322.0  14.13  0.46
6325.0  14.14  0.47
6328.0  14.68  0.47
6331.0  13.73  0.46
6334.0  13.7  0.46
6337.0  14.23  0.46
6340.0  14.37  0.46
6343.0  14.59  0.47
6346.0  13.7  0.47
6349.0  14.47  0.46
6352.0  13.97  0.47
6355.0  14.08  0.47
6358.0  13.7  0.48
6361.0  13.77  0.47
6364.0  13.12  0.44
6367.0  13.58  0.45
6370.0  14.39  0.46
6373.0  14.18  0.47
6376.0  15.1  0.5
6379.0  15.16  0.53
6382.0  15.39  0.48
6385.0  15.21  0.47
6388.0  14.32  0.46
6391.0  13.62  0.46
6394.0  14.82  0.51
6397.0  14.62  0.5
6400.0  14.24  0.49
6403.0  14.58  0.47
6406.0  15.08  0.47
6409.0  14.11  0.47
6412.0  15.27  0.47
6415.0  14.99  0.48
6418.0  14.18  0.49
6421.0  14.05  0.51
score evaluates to 14.7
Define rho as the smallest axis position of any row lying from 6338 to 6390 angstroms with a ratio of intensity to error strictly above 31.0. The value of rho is 6340.0 angstroms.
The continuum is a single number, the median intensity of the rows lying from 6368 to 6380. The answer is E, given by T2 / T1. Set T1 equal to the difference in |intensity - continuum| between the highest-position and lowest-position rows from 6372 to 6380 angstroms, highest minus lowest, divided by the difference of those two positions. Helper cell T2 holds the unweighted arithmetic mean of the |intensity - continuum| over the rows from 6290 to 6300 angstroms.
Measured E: -43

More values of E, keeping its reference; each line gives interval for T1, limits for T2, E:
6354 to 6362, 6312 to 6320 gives 20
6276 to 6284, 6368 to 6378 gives -7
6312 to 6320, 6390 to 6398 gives 2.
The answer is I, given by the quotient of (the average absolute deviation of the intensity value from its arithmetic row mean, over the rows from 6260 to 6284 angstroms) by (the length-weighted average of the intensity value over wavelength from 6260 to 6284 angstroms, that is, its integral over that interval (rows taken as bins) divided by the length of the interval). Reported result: 0.0291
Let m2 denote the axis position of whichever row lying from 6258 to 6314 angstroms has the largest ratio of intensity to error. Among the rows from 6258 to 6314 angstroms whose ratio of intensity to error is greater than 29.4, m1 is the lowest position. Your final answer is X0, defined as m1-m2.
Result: -18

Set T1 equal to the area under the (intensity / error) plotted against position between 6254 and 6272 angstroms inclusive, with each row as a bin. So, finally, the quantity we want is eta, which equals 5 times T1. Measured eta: 2642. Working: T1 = 528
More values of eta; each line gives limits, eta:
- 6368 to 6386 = 2765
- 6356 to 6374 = 2689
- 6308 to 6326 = 2674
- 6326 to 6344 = 2759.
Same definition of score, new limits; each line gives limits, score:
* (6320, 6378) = 14.1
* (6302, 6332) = 13.7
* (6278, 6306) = 13.8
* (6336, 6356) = 14.2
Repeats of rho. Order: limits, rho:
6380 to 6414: 6382.0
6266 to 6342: 6280.0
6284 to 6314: 6298.0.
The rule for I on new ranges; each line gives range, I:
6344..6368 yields 0.0203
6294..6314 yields 0.0265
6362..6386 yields 0.0482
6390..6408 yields 0.0259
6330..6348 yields 0.0244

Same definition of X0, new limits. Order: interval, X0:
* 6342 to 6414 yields -69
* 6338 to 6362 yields -9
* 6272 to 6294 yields 0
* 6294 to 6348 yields -3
